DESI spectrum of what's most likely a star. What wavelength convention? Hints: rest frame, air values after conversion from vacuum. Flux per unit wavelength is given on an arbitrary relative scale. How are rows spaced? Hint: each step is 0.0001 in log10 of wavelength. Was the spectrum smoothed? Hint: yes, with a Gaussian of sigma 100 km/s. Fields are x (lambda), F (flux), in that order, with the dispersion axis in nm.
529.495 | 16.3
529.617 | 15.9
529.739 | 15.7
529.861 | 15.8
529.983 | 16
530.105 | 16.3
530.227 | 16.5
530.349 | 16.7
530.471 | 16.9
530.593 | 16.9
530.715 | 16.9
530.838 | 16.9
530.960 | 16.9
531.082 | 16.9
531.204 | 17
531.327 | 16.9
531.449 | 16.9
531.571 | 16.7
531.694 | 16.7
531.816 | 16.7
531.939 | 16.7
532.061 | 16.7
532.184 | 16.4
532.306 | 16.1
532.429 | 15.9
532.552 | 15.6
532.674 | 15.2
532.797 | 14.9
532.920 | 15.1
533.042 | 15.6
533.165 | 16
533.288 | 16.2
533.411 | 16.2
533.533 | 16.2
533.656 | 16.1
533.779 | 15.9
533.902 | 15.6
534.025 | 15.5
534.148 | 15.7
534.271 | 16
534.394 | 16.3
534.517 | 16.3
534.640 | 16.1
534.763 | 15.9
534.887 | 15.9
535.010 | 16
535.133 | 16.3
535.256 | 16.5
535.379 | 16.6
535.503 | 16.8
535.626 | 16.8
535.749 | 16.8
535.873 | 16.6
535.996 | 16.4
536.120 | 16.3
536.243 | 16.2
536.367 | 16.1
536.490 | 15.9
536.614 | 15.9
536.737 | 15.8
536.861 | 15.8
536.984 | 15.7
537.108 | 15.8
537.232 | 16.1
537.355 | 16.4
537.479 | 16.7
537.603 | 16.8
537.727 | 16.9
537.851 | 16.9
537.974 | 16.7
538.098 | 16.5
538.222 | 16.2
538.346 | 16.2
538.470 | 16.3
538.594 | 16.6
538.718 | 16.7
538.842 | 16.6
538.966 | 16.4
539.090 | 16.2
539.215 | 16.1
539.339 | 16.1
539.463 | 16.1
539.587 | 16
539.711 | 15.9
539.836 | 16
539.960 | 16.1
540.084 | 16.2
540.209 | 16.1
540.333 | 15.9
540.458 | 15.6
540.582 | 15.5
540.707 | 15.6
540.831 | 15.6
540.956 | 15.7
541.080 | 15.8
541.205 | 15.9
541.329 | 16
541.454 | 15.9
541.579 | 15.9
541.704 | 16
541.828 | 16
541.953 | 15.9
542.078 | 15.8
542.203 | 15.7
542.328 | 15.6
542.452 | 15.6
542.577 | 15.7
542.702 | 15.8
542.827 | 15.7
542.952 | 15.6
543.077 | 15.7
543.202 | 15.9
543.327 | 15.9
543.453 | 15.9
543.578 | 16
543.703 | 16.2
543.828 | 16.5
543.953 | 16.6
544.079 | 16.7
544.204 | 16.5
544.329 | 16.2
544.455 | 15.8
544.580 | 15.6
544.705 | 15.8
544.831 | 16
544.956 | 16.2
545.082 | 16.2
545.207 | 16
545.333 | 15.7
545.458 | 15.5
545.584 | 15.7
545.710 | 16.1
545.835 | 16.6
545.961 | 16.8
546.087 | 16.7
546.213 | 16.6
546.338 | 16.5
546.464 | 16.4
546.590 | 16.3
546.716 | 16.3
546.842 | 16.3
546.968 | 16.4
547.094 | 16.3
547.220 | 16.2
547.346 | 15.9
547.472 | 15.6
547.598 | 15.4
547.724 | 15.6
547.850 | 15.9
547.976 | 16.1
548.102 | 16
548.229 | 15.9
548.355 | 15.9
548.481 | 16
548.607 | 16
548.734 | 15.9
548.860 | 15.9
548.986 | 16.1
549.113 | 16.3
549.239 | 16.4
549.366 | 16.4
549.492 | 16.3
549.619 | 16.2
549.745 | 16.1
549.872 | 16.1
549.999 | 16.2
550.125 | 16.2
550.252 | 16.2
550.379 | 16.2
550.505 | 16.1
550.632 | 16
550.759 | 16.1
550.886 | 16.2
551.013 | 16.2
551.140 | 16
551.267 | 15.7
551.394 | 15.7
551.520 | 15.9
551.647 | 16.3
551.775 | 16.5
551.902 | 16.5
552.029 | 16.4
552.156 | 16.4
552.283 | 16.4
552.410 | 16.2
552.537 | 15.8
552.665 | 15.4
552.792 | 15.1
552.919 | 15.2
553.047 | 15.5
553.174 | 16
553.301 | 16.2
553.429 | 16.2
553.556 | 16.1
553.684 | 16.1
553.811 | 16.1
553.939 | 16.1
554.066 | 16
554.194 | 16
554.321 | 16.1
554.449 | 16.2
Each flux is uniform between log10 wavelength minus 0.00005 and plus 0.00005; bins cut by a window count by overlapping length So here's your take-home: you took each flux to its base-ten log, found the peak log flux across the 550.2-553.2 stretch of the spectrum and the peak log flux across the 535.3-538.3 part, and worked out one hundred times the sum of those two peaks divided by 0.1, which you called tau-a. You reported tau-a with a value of 2445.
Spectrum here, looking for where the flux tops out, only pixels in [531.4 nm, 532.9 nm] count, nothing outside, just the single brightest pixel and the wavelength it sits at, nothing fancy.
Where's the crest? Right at 531.449 nm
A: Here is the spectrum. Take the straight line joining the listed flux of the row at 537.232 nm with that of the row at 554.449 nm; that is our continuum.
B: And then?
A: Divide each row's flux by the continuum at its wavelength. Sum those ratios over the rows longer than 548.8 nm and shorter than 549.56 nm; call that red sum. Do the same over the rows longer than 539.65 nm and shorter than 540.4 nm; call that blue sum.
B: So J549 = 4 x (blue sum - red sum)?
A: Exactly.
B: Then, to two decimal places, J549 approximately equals -0.22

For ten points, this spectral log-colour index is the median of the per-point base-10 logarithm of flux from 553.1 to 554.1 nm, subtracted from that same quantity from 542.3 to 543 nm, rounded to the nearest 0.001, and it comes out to -0.012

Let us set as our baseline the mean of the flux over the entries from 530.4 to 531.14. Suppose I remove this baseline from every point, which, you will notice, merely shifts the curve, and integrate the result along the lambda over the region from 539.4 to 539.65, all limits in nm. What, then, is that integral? -0.21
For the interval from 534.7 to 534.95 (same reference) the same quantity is -0.25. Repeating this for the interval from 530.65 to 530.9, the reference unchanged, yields 0.00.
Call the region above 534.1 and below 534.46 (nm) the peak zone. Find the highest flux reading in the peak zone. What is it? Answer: 16.3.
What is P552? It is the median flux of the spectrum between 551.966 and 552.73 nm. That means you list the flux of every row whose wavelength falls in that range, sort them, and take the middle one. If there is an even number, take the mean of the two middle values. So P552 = 16.3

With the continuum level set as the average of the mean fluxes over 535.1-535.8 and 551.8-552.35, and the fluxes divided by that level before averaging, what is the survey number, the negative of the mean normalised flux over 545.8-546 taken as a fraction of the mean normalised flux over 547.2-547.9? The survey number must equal -1.059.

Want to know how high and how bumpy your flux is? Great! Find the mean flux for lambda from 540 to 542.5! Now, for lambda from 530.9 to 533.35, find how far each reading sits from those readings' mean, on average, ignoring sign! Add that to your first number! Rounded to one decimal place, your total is 16.4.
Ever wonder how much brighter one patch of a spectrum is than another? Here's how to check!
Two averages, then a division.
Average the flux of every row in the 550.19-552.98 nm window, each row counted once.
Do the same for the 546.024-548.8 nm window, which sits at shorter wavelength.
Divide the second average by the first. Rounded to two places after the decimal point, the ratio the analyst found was 1.00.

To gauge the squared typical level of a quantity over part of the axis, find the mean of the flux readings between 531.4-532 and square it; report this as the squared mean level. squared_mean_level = 280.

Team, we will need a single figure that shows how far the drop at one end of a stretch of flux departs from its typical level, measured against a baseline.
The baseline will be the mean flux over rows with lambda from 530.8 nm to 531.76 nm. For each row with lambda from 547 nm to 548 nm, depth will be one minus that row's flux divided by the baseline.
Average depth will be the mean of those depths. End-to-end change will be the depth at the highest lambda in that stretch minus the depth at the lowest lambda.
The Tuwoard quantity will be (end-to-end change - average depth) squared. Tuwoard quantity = 0.0022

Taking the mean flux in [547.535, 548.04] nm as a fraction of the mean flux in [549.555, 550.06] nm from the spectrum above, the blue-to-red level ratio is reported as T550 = 0.98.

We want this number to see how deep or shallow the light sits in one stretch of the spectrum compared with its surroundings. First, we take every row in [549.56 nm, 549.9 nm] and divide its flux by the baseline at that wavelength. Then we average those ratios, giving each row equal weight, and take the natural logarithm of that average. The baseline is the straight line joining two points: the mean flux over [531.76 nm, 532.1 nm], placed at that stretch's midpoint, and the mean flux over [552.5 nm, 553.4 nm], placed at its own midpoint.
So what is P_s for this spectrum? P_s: 0.023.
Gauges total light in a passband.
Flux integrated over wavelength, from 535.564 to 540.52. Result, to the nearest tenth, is 80.6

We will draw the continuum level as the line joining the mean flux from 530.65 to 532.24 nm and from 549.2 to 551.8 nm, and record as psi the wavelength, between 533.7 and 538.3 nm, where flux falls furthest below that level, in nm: 534.025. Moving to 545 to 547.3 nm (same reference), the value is 545.458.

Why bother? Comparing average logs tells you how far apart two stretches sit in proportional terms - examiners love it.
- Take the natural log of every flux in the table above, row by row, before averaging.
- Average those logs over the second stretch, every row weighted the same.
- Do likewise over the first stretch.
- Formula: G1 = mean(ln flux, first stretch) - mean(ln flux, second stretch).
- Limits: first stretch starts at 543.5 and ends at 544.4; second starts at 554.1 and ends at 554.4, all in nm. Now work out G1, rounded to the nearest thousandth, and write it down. 0.021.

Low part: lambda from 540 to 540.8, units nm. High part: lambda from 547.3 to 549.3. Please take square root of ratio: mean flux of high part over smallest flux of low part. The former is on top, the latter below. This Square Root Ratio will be 1.014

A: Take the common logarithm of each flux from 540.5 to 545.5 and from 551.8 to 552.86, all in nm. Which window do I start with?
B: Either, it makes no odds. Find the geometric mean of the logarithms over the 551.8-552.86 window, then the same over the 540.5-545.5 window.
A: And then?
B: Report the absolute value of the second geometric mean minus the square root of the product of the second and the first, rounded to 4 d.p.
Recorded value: 0.0015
